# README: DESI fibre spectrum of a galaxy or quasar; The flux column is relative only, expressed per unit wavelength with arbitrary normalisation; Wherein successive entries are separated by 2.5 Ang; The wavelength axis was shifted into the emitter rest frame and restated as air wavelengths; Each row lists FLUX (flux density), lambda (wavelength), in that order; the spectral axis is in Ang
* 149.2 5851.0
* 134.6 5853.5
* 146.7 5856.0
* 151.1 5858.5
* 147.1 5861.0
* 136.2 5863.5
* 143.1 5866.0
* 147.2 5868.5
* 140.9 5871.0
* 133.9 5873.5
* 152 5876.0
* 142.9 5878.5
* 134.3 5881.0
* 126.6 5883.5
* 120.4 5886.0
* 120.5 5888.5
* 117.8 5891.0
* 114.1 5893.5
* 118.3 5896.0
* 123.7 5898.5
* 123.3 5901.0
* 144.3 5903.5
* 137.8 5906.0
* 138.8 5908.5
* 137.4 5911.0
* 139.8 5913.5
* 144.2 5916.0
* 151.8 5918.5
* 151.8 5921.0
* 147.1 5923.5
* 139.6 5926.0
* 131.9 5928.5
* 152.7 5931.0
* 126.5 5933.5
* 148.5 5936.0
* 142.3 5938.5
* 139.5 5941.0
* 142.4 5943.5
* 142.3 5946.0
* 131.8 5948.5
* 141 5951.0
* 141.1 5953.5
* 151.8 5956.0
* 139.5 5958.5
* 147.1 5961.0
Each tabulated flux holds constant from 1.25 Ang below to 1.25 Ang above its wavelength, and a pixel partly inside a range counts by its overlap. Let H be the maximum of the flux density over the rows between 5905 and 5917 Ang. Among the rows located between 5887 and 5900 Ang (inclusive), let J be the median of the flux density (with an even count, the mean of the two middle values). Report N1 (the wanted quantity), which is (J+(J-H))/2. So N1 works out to 46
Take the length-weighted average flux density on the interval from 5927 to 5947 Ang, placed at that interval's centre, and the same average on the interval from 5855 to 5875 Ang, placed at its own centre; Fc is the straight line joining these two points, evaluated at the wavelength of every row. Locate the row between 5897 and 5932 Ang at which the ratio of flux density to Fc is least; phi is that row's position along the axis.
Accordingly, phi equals 5901.0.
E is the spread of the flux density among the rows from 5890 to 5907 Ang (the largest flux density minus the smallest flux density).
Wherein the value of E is 30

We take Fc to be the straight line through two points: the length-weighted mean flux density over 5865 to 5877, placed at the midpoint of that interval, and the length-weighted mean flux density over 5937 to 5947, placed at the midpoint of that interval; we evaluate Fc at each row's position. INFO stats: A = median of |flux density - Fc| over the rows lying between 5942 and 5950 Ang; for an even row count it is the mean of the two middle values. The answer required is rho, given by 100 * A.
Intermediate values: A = 0.7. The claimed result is 65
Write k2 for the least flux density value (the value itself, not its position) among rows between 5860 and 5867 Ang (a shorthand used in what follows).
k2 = 136.2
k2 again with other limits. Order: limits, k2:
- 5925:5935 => 126.5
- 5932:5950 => 126.5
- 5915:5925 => 144.2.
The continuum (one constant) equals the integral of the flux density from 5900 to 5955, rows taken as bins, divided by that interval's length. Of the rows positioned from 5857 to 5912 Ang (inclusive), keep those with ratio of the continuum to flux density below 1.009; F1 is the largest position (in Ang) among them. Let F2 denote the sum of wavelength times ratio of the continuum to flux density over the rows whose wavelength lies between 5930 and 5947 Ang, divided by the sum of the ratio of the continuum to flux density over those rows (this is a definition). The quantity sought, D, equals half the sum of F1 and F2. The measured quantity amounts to 5921.0 Ang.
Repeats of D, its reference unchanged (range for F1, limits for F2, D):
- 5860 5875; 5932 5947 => 5905.3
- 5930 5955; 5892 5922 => 5930.0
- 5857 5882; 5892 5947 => 5898.8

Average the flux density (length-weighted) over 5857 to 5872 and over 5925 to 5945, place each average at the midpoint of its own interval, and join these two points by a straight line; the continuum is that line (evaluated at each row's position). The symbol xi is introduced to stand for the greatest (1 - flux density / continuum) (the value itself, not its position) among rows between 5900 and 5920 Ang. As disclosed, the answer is 0.13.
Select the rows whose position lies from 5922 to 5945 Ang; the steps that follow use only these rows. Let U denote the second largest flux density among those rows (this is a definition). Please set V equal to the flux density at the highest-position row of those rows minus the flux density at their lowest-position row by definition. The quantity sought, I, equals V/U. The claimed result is -0.03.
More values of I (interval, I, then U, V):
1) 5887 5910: 0.13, 138.8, 18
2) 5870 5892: -0.16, 142.9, -23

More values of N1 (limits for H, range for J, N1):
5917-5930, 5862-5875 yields 65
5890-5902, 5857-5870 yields 85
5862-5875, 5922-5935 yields 66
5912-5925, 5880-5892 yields 45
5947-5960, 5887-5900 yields 42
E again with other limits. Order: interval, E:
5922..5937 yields 26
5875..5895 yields 38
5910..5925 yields 14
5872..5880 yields 18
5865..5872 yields 6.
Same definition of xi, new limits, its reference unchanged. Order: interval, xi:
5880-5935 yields 0.20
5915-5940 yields 0.10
